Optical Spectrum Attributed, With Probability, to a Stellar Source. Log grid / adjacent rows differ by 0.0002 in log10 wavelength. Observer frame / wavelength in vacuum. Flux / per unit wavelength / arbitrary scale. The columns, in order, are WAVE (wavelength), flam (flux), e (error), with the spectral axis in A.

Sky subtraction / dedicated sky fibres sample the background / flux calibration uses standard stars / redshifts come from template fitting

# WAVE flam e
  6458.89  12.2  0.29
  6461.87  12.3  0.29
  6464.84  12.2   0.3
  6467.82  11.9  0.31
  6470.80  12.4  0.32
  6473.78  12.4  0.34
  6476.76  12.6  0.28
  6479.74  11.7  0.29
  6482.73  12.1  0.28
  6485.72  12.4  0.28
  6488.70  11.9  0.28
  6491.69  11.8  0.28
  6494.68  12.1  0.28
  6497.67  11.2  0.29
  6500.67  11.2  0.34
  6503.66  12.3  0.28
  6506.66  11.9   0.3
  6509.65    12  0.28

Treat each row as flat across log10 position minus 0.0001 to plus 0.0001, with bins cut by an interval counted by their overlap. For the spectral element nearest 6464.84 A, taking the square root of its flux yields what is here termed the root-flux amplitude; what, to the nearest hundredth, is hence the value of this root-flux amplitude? 3.49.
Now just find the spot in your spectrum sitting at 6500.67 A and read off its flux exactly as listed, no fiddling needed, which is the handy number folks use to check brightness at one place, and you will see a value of 11.2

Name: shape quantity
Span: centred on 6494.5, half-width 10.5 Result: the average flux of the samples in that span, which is 11.8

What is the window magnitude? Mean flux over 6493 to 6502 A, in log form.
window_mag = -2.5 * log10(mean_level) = -2.65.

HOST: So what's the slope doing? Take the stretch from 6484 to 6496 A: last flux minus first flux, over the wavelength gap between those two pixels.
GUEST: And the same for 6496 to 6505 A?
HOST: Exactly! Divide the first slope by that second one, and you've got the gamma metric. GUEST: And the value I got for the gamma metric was -0.18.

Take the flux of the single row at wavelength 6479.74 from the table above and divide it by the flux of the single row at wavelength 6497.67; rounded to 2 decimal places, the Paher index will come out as 1.04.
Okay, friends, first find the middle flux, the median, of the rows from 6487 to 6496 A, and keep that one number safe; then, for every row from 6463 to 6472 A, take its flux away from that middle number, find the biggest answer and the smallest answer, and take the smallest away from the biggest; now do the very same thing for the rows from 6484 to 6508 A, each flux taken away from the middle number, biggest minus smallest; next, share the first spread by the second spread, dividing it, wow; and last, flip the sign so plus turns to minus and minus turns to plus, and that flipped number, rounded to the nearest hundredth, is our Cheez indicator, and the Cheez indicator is -0.42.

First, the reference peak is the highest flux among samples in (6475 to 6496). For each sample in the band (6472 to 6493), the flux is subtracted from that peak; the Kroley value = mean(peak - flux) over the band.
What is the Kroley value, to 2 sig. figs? 0.47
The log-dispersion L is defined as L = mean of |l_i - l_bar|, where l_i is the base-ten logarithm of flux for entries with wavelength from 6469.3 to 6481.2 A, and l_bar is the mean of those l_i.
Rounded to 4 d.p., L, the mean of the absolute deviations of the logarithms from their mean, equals 0.0103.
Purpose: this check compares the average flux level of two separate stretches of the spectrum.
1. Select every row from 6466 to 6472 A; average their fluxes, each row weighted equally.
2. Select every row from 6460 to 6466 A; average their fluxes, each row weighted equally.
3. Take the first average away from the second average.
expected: 0.1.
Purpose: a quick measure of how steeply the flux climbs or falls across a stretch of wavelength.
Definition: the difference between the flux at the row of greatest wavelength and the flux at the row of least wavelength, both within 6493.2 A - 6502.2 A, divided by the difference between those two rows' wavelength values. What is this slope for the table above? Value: -0.15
